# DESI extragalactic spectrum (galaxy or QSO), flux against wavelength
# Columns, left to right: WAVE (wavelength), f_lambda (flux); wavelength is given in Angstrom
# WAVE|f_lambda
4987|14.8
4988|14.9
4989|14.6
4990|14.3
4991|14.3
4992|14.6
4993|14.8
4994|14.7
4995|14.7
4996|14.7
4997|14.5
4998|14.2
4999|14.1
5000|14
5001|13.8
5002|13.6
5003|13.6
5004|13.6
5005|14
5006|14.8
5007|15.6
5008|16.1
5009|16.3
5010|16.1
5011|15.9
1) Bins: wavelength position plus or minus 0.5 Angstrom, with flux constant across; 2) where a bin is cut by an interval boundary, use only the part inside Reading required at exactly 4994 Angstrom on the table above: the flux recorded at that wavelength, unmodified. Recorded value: 14.7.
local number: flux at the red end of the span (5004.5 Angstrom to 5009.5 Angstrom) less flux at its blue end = 2.3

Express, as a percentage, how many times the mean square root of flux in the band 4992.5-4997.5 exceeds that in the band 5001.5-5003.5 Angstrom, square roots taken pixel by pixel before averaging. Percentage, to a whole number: 104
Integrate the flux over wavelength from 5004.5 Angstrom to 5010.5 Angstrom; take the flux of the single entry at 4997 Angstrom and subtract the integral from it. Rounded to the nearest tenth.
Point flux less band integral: -78.4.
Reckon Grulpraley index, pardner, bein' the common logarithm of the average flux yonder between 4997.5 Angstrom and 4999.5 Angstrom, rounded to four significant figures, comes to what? 1.151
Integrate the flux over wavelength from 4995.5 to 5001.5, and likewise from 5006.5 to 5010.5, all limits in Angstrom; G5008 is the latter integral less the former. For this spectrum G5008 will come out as -21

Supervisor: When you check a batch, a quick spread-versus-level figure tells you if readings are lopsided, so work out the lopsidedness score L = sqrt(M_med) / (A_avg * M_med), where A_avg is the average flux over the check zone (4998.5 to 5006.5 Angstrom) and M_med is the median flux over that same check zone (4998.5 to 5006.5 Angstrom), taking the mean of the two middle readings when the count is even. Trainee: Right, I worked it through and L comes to 0.0192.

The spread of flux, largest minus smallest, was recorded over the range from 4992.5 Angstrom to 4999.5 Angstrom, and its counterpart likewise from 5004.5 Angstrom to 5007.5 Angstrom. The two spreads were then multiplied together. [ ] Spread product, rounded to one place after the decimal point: 1.1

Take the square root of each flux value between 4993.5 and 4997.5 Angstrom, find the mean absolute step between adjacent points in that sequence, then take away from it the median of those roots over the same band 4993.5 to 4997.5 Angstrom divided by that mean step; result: -439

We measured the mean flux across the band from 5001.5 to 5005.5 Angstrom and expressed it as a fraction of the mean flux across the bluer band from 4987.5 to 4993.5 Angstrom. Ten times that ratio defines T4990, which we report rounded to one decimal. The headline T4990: 9.4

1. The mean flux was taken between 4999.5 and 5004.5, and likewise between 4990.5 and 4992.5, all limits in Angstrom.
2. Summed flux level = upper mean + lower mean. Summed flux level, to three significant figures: 28.2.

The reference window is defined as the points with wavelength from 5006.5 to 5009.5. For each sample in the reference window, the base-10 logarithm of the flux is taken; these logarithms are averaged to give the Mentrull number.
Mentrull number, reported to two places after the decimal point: 1.20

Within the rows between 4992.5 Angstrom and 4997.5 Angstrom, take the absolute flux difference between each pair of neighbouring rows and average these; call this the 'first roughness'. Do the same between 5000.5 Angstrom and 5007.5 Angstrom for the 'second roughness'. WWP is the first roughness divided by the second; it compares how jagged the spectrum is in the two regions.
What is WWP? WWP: 0.20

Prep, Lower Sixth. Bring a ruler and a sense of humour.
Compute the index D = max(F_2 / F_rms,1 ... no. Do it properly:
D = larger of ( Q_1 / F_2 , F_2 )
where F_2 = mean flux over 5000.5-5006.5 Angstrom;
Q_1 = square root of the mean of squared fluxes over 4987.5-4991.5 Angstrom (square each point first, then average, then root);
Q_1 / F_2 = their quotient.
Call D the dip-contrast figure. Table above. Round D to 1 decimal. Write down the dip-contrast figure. 13.9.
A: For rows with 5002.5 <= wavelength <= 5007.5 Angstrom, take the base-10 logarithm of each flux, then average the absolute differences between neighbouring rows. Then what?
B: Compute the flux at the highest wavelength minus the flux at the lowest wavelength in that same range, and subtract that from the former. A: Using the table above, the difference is -2.0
